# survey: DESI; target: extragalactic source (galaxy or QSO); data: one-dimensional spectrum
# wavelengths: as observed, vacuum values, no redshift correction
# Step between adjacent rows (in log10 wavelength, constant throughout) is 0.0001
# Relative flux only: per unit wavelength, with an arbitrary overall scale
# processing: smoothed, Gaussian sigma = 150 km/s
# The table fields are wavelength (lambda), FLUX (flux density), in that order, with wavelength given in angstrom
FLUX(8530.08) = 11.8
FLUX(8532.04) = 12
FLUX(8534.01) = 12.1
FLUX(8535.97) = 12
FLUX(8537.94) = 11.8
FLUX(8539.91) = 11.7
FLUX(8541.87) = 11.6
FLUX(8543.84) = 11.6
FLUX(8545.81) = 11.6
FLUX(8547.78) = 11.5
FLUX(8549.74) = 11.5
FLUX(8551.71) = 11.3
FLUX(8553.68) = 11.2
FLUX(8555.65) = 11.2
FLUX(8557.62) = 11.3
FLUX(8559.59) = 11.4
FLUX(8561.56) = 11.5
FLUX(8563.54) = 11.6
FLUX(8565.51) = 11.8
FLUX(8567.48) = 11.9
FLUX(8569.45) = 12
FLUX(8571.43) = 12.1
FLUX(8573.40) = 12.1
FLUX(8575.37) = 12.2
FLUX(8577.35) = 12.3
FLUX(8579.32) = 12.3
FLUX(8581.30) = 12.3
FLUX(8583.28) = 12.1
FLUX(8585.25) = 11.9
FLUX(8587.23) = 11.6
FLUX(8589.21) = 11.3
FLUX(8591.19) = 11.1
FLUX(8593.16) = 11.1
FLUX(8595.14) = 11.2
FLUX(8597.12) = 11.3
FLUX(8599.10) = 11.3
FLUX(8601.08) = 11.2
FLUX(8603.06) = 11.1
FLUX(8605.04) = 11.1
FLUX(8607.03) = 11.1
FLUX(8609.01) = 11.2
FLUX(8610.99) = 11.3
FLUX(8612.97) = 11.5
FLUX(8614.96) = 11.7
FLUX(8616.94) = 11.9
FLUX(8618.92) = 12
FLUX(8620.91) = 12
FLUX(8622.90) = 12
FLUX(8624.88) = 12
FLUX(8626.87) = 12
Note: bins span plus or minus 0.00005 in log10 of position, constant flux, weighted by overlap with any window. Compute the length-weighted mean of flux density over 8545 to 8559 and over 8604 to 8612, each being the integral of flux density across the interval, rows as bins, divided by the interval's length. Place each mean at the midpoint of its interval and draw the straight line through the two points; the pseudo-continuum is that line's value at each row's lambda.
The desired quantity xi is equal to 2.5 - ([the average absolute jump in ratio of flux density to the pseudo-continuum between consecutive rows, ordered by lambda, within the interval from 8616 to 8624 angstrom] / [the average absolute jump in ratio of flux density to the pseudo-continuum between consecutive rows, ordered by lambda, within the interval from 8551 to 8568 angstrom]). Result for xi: 2.10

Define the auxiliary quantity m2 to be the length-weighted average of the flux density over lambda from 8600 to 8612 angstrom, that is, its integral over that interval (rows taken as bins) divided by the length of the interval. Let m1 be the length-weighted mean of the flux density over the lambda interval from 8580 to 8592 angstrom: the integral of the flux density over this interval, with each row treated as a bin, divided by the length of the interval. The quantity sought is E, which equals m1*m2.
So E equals 131.0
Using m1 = 11.7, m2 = 11.2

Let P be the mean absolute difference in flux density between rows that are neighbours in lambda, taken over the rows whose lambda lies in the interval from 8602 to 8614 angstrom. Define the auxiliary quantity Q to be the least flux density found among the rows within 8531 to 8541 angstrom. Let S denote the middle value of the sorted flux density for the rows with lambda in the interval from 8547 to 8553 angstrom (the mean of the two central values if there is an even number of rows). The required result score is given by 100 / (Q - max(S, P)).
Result 500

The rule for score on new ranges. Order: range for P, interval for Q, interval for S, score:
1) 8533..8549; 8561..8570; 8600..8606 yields 250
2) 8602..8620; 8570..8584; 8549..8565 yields 133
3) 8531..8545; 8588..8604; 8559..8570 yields -167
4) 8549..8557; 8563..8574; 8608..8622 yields -1000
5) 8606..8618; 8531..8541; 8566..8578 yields -250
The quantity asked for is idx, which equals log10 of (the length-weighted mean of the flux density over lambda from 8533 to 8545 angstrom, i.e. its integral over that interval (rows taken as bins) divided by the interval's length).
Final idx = 1.07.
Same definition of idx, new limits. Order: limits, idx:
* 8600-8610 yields 1.05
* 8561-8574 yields 1.07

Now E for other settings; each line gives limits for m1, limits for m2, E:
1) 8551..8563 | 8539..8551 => 131.1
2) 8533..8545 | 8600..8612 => 131.7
